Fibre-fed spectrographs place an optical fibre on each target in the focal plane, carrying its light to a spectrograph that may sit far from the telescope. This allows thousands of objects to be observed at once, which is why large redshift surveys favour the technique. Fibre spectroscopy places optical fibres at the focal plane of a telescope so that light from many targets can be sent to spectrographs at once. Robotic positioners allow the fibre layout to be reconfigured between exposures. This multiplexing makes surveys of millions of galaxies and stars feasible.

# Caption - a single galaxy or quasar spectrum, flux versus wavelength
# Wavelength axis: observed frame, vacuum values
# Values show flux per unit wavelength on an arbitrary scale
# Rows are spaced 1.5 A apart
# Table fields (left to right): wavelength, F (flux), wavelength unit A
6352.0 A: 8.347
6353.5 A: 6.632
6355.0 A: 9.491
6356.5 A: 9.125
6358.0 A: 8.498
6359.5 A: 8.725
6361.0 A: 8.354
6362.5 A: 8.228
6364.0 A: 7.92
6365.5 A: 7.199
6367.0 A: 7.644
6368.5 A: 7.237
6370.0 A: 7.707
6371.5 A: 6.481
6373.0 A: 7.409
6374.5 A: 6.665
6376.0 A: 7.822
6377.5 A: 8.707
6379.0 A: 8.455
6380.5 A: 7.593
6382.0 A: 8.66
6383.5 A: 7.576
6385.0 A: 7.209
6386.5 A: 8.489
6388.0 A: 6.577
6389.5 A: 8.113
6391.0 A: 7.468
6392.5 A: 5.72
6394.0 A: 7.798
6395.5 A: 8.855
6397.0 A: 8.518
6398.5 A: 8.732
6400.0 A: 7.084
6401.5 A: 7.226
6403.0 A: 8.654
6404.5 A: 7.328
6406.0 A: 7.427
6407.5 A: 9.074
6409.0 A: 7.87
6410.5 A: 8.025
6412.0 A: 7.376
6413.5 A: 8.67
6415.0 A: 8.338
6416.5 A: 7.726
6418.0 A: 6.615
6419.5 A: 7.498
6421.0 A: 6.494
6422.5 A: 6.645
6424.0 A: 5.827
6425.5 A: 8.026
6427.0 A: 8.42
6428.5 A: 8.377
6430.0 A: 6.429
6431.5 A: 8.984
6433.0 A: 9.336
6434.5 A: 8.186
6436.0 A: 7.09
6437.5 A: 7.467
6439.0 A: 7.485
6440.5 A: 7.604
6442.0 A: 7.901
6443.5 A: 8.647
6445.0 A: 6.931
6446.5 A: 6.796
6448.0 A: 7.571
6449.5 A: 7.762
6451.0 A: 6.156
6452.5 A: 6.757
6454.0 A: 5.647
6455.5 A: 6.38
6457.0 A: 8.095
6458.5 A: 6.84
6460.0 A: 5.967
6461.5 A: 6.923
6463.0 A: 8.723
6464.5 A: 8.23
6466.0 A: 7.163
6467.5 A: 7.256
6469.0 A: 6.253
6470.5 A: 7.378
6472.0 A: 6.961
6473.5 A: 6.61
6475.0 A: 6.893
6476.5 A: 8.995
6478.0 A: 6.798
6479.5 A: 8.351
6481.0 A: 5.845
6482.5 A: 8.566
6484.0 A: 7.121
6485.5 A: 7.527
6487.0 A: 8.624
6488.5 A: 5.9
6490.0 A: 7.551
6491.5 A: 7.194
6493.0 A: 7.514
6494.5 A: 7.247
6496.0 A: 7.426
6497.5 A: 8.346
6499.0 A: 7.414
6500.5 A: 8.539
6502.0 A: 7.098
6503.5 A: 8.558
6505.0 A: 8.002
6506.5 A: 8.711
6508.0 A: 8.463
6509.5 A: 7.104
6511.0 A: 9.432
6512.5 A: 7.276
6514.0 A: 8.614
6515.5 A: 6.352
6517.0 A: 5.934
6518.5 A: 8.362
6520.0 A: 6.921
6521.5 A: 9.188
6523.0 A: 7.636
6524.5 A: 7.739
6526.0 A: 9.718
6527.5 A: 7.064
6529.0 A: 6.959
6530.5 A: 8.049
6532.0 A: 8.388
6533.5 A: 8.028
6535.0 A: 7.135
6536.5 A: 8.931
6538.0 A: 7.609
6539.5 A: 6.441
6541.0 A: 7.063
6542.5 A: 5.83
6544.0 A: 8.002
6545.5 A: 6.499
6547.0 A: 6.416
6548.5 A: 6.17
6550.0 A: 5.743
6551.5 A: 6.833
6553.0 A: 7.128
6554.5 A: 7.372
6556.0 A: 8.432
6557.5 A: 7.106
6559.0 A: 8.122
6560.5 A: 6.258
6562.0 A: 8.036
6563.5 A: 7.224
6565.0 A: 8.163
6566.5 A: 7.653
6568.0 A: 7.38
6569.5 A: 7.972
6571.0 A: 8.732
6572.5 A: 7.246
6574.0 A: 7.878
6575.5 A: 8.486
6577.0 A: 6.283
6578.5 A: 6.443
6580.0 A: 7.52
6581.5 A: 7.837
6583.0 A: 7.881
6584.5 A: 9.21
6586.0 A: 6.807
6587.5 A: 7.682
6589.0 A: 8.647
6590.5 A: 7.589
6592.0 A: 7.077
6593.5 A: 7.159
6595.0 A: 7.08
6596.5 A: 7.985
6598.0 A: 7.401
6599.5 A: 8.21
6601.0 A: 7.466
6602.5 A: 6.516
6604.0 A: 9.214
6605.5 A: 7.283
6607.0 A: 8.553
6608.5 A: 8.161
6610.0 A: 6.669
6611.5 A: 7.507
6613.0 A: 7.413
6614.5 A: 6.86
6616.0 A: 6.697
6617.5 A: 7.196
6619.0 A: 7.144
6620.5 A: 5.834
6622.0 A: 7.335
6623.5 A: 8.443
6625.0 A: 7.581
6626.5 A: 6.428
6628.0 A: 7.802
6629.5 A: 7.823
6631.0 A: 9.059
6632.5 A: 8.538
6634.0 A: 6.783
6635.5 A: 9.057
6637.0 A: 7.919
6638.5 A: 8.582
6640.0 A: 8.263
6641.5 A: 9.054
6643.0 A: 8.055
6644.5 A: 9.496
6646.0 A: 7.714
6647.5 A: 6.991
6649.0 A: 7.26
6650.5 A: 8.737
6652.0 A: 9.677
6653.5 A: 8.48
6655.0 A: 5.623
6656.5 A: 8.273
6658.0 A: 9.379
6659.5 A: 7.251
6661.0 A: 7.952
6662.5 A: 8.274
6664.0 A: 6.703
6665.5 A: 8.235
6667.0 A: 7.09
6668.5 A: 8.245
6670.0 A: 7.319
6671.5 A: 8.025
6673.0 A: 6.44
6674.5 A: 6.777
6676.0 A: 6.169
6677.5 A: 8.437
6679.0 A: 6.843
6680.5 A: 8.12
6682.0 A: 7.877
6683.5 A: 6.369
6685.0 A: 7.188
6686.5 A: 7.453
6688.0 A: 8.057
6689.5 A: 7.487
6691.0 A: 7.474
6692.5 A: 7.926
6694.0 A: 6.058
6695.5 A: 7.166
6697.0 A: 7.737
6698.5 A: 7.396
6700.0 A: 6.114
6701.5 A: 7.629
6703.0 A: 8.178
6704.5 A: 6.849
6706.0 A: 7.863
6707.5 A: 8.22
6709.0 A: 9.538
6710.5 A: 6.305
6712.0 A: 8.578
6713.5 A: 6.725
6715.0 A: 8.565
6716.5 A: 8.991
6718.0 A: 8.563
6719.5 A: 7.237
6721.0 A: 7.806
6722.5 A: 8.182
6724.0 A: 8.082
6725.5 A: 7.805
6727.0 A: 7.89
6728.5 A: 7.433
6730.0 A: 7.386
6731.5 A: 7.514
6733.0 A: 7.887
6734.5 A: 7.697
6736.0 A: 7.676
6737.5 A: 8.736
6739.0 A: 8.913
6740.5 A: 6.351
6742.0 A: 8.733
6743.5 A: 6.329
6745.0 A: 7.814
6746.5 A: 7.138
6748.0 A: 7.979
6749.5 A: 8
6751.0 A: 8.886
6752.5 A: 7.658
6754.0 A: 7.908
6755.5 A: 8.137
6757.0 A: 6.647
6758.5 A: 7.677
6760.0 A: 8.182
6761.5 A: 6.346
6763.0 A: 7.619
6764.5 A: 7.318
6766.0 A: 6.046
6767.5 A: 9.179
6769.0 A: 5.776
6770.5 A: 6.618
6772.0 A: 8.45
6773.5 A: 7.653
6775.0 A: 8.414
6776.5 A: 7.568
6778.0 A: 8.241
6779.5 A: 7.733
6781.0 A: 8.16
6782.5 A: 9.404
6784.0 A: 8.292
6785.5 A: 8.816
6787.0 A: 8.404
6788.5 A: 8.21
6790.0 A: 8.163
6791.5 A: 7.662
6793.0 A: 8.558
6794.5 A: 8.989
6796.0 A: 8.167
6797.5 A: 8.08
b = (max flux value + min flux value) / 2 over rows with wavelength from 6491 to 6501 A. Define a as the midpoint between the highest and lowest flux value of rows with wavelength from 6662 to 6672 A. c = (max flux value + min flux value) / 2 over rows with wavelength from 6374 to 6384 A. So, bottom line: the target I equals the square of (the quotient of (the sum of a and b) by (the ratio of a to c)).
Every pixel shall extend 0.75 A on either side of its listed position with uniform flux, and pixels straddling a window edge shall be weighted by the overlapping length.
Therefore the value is 248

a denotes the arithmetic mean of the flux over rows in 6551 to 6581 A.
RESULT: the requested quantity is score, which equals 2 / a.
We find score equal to 0.266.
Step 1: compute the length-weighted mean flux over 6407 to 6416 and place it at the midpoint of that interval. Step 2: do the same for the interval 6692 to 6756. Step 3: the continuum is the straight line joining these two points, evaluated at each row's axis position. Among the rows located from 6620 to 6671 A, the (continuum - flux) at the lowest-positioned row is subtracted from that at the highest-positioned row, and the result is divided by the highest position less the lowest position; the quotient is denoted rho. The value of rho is -0.03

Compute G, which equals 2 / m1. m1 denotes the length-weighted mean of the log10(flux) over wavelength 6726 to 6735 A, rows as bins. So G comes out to 2.27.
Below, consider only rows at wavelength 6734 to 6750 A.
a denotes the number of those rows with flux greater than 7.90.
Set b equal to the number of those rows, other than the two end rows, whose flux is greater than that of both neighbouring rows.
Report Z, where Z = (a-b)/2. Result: 1.00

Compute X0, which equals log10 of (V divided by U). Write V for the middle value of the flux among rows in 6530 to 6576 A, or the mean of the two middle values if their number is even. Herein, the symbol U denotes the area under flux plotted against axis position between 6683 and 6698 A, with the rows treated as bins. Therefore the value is -1.17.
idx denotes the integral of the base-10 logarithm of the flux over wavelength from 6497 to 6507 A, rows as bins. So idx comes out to 9.1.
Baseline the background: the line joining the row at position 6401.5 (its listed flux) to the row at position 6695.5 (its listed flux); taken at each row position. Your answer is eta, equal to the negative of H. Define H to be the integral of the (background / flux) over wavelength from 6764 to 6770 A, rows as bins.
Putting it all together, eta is -6.3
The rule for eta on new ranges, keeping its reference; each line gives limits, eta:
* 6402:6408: -5.4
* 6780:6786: -5.0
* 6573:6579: -6.0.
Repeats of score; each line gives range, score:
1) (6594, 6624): 0.269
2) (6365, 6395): 0.266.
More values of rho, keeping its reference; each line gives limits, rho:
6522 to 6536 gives 0.04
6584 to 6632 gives 0.00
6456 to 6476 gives 0.07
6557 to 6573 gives -0.01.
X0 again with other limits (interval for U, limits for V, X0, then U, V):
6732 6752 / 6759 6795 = -1.28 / 157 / 8.17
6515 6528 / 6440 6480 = -1.16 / 100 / 6.96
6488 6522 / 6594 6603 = -1.55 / 262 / 7.43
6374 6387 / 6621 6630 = -1.13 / 103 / 7.69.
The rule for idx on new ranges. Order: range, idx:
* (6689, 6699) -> 8.6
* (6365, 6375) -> 8.6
